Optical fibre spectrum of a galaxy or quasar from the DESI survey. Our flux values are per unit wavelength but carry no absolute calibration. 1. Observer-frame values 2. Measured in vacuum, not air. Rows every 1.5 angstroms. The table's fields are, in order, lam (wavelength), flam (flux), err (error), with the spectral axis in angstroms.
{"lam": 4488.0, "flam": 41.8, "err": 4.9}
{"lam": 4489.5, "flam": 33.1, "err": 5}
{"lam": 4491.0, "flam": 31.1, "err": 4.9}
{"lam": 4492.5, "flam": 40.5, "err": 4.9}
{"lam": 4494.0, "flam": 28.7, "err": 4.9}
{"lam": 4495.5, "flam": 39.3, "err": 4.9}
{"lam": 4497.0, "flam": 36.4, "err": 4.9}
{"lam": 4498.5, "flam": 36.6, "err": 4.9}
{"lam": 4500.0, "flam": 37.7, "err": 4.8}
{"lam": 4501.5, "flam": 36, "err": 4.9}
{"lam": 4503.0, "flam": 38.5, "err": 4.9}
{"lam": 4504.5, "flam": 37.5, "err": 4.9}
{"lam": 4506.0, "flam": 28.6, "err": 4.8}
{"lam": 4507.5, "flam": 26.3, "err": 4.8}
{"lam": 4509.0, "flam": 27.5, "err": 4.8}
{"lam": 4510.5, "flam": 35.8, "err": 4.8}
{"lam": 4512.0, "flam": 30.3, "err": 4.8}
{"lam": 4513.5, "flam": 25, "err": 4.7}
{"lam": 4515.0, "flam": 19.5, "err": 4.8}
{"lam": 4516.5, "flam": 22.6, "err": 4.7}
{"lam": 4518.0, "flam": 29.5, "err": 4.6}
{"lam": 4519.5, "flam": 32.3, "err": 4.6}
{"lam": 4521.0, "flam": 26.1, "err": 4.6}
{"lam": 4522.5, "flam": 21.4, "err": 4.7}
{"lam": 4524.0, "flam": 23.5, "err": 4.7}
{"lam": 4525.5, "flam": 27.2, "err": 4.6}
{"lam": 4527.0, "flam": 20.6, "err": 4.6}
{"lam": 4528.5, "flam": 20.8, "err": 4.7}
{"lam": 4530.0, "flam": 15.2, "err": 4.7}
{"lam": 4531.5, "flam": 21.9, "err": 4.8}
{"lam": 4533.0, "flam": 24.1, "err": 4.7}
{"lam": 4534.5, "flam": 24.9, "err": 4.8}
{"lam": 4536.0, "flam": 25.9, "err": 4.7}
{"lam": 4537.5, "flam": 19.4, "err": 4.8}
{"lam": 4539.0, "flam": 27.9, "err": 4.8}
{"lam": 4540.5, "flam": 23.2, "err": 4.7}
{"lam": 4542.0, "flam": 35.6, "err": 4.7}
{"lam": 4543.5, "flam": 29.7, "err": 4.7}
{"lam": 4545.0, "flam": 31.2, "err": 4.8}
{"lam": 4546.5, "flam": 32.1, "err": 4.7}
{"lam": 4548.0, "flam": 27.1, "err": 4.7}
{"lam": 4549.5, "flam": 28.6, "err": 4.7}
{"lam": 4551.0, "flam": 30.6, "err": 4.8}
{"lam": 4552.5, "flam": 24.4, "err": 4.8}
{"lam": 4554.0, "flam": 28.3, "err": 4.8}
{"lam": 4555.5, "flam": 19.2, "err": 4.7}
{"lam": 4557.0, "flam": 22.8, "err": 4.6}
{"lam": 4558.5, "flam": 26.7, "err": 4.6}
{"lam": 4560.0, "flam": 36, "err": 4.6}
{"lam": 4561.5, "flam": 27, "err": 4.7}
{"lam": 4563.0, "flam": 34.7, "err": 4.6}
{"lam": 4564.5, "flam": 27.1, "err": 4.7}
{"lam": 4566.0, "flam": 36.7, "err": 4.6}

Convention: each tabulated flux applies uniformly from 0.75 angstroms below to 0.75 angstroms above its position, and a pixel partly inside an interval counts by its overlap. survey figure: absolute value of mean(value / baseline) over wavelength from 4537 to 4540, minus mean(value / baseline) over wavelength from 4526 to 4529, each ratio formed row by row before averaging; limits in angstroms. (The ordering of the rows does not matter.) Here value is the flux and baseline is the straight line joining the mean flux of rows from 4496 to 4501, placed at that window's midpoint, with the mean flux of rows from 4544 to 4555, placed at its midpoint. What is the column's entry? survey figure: 0.13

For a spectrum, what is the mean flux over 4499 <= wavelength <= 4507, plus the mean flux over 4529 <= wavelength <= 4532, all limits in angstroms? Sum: 54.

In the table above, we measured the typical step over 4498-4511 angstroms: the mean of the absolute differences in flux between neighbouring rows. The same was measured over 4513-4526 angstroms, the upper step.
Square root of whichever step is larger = 2.09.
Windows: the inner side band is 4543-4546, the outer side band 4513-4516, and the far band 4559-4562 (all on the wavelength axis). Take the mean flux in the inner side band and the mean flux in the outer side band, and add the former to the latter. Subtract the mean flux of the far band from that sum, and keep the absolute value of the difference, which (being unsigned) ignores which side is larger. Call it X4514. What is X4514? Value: 21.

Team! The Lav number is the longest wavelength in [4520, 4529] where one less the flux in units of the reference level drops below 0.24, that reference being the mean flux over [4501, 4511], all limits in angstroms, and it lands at 4525.5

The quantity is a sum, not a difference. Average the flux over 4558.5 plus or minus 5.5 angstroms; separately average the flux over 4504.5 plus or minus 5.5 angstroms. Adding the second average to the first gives 61.0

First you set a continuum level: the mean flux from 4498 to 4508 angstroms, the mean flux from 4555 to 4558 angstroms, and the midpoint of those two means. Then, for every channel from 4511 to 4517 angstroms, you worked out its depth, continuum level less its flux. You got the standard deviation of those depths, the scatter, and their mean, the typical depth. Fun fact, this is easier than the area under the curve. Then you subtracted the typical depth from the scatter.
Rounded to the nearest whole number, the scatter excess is 1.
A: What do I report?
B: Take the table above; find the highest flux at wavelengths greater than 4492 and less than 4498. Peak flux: 40.5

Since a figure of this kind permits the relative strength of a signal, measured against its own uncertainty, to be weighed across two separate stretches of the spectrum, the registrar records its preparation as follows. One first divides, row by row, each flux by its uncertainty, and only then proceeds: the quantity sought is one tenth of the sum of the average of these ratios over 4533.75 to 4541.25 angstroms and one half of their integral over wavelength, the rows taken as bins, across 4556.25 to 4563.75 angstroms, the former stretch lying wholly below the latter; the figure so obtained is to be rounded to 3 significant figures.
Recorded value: 2.90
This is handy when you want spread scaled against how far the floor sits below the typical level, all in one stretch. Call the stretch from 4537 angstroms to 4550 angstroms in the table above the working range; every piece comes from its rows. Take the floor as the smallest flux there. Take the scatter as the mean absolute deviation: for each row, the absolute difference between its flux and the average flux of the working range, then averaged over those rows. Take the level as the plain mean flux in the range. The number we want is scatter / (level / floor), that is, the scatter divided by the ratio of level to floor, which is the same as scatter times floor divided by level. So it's 2.4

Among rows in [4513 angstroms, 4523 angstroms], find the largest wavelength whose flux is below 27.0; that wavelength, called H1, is 4522.5 angstroms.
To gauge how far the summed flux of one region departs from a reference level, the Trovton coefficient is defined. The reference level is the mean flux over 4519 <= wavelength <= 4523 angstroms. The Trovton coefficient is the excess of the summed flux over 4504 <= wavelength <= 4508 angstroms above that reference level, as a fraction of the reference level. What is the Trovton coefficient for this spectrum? 2.5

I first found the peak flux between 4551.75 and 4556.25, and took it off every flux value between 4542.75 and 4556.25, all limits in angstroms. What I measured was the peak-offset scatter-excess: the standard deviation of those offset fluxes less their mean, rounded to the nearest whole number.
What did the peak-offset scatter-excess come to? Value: 4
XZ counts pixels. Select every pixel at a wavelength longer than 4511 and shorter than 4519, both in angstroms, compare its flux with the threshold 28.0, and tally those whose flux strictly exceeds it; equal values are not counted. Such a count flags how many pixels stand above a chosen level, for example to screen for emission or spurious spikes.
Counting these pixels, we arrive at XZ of 2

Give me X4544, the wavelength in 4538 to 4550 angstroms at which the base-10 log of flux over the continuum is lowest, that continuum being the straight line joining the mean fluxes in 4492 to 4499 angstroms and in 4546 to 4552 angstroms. 4540.5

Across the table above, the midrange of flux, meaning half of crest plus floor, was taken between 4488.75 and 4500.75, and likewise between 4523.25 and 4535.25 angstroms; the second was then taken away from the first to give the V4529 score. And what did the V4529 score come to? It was 13.4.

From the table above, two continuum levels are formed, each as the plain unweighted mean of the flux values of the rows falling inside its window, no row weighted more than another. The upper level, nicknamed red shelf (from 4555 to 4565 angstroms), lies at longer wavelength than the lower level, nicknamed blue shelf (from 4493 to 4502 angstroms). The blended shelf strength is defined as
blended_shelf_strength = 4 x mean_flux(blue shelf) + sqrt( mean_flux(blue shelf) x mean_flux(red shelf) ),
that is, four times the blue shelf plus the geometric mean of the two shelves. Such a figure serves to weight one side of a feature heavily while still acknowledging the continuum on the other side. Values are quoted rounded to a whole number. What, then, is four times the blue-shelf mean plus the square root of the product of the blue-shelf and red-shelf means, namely 175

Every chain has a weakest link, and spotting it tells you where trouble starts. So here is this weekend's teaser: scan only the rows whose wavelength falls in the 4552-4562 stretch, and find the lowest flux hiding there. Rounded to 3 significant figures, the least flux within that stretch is 19.2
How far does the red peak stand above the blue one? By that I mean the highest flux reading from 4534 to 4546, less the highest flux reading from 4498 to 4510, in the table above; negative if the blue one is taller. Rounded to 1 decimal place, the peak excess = -2.9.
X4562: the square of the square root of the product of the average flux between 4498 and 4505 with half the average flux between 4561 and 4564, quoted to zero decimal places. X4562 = 575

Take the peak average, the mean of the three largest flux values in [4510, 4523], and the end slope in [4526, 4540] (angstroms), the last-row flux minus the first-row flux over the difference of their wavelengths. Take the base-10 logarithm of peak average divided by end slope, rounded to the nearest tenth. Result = 1.7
